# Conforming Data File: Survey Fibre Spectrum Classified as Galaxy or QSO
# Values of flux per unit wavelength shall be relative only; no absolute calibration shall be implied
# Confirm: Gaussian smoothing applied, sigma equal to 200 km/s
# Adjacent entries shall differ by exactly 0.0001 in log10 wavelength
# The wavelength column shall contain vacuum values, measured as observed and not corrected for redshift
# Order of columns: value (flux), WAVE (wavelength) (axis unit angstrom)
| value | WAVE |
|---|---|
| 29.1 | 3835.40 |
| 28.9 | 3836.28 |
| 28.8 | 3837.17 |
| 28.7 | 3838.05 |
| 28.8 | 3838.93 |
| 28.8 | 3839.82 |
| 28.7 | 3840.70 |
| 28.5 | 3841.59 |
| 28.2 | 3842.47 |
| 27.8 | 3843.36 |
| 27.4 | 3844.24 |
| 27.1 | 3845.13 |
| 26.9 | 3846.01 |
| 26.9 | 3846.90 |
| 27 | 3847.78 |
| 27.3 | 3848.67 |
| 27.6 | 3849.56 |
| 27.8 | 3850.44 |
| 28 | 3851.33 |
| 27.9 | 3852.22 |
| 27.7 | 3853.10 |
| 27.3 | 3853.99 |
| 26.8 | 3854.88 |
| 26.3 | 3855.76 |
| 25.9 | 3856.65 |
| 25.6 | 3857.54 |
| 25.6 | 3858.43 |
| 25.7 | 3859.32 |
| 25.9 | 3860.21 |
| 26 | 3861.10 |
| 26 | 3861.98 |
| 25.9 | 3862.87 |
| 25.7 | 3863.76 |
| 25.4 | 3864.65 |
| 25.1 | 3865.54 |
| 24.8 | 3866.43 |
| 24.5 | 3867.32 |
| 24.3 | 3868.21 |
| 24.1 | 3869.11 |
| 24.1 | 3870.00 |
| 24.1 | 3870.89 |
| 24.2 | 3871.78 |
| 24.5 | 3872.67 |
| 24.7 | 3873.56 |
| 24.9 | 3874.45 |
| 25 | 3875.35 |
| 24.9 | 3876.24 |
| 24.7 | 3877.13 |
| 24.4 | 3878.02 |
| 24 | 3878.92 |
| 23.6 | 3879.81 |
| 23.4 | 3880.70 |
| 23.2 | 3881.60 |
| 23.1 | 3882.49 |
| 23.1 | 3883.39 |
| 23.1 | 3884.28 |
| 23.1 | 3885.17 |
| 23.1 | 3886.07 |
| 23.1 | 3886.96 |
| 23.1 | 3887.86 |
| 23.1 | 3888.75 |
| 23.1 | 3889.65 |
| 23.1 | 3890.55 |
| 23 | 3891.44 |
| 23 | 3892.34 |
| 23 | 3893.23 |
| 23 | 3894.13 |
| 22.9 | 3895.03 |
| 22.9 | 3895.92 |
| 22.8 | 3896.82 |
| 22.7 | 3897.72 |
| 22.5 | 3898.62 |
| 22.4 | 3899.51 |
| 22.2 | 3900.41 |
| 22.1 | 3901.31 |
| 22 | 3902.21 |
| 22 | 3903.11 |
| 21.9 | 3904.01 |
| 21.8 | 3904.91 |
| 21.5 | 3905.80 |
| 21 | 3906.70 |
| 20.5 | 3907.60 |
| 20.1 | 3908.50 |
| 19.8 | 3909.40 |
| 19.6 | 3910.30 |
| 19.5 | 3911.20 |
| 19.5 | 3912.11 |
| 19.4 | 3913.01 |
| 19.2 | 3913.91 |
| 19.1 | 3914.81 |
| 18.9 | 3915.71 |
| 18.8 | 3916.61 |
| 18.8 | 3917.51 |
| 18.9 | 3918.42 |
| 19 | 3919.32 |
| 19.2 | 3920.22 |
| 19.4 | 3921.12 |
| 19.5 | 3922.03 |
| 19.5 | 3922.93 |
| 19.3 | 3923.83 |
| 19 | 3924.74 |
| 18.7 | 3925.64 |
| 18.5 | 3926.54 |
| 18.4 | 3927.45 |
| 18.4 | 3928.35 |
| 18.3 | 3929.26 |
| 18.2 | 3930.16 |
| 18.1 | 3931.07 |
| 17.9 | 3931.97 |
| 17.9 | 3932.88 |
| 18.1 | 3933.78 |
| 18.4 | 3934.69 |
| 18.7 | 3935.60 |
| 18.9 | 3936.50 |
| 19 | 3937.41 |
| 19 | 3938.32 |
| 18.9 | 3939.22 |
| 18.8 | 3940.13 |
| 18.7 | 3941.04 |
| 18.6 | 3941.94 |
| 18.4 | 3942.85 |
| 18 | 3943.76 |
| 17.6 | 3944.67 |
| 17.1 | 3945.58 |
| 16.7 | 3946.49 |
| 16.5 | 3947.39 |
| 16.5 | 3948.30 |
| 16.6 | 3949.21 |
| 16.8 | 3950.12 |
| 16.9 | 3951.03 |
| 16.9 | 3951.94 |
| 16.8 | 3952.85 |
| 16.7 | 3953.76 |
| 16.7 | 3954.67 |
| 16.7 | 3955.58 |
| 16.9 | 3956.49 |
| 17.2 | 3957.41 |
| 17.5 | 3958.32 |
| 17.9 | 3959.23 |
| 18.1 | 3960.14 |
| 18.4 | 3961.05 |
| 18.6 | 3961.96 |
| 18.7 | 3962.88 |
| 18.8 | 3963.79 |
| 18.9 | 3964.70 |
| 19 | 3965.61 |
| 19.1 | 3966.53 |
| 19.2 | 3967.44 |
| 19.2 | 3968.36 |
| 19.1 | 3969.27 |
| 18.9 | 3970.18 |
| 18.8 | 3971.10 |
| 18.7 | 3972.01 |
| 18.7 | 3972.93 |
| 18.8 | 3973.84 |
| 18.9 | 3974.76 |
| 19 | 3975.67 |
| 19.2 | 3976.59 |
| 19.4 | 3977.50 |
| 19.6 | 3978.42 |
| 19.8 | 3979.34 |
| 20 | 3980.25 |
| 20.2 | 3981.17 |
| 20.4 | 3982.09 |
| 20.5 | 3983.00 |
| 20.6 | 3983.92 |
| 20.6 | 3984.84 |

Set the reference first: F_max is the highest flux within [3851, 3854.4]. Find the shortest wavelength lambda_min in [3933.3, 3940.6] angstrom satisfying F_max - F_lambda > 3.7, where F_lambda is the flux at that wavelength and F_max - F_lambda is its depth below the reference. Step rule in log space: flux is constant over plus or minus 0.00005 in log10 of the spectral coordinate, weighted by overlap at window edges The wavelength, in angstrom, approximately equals 3933.78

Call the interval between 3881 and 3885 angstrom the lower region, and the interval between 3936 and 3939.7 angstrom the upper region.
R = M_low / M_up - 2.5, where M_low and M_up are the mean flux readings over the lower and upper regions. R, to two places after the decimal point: -1.28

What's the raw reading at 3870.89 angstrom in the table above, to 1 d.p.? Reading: 24.1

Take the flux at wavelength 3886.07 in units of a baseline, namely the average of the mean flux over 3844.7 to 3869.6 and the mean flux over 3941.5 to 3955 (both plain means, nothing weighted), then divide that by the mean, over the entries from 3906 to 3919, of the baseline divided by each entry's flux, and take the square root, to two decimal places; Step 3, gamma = 0.98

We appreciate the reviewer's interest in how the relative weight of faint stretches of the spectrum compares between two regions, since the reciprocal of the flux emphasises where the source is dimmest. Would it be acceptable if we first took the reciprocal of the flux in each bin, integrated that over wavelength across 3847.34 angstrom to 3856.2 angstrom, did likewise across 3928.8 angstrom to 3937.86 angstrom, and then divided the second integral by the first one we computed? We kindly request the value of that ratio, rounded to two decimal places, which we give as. 1.52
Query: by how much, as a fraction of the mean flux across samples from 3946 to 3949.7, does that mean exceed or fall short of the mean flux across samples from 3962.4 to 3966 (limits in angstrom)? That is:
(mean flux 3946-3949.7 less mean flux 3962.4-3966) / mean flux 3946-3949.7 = -0.14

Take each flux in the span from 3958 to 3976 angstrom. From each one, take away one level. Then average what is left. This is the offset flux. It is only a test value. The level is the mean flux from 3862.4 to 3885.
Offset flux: -5.6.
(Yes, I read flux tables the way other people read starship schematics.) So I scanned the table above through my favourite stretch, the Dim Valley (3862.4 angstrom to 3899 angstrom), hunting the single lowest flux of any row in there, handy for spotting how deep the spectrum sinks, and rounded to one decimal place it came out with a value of 22.5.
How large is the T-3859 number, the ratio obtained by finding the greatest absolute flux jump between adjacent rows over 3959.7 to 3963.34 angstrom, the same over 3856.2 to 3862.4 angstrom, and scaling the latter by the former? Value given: 1.0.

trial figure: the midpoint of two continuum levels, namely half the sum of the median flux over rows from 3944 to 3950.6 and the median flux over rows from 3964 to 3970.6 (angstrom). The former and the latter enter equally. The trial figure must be 17.9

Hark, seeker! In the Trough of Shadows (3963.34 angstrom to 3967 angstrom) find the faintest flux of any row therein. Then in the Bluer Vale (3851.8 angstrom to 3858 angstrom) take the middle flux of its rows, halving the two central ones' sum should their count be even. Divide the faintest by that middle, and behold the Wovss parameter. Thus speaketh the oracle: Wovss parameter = 0.70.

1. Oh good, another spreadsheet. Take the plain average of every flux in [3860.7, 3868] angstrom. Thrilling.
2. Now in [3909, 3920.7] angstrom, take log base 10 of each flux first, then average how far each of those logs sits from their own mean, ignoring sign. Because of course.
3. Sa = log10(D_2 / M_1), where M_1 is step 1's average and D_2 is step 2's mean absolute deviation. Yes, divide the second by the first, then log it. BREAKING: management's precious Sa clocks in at -3.62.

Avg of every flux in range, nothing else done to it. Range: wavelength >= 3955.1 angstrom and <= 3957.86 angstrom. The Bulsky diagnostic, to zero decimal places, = 17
